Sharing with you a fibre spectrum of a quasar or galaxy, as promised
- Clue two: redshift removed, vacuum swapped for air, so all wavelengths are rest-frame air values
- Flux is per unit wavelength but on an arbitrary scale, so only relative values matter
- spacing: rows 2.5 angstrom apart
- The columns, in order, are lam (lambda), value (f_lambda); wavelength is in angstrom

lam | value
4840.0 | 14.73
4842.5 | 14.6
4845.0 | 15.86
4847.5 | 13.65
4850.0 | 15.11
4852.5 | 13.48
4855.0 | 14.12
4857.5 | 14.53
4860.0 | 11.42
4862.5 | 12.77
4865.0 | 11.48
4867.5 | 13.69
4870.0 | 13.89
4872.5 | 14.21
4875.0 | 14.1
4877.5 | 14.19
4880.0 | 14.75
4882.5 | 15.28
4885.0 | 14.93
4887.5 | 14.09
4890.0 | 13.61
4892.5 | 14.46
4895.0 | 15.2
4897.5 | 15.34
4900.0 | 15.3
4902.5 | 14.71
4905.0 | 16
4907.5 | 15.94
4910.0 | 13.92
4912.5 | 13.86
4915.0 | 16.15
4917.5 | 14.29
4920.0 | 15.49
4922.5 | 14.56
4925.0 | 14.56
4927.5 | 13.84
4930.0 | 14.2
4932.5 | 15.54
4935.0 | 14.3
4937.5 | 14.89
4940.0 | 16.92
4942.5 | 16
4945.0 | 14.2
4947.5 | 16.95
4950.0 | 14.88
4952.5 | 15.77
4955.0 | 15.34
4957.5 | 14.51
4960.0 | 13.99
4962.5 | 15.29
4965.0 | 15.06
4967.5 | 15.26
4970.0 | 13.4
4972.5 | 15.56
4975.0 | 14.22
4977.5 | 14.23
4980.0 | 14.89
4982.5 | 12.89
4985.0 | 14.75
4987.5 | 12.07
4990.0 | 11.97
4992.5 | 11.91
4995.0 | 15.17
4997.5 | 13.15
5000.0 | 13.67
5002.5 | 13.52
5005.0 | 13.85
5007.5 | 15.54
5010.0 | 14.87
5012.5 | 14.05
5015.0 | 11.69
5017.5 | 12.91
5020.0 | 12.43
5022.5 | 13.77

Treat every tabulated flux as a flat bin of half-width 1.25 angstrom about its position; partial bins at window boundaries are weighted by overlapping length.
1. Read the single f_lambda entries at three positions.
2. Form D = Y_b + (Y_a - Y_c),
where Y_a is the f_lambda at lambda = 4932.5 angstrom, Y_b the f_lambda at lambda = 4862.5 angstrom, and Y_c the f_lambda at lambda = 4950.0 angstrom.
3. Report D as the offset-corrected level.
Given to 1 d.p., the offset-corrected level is 13.4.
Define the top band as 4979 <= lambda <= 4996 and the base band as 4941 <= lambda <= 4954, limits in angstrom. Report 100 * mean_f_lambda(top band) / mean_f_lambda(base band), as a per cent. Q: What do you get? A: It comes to 86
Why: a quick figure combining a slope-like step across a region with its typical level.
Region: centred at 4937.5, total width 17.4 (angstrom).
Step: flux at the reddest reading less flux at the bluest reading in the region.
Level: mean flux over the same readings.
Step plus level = 15.2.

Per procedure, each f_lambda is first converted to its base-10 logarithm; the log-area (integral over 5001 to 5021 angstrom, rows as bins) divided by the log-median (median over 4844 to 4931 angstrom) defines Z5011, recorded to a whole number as 20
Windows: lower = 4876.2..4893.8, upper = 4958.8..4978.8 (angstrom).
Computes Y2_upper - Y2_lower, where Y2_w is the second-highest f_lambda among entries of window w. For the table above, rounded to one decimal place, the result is 0.4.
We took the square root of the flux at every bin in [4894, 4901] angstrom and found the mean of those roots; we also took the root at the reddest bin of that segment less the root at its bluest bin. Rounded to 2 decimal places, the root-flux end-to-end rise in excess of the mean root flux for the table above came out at -3.90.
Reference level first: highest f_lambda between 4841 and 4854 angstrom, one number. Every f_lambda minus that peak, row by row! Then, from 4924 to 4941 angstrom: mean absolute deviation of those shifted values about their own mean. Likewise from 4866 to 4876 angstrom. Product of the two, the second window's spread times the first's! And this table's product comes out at 0.14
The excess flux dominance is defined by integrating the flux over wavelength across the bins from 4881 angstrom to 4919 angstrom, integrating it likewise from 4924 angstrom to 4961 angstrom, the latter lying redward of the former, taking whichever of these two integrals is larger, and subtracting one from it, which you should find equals 564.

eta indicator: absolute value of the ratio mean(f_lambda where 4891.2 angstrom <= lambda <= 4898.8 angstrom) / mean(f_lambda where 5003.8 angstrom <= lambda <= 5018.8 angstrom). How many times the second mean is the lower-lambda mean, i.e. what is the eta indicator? 1.09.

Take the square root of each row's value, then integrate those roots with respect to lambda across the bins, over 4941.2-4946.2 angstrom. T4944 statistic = 19.4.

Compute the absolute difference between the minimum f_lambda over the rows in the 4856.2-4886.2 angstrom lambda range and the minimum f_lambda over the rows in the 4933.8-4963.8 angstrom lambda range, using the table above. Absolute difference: 2.6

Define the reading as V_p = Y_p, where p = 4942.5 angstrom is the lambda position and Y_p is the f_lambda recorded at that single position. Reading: 16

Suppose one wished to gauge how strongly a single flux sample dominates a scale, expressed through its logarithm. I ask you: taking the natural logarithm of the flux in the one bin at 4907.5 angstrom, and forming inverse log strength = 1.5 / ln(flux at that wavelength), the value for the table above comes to 0.542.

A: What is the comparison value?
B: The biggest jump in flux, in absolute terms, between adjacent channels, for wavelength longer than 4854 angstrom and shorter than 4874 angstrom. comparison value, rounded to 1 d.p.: 3.1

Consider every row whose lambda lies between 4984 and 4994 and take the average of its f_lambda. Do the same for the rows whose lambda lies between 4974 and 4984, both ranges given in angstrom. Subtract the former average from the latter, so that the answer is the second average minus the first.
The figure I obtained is 1.4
